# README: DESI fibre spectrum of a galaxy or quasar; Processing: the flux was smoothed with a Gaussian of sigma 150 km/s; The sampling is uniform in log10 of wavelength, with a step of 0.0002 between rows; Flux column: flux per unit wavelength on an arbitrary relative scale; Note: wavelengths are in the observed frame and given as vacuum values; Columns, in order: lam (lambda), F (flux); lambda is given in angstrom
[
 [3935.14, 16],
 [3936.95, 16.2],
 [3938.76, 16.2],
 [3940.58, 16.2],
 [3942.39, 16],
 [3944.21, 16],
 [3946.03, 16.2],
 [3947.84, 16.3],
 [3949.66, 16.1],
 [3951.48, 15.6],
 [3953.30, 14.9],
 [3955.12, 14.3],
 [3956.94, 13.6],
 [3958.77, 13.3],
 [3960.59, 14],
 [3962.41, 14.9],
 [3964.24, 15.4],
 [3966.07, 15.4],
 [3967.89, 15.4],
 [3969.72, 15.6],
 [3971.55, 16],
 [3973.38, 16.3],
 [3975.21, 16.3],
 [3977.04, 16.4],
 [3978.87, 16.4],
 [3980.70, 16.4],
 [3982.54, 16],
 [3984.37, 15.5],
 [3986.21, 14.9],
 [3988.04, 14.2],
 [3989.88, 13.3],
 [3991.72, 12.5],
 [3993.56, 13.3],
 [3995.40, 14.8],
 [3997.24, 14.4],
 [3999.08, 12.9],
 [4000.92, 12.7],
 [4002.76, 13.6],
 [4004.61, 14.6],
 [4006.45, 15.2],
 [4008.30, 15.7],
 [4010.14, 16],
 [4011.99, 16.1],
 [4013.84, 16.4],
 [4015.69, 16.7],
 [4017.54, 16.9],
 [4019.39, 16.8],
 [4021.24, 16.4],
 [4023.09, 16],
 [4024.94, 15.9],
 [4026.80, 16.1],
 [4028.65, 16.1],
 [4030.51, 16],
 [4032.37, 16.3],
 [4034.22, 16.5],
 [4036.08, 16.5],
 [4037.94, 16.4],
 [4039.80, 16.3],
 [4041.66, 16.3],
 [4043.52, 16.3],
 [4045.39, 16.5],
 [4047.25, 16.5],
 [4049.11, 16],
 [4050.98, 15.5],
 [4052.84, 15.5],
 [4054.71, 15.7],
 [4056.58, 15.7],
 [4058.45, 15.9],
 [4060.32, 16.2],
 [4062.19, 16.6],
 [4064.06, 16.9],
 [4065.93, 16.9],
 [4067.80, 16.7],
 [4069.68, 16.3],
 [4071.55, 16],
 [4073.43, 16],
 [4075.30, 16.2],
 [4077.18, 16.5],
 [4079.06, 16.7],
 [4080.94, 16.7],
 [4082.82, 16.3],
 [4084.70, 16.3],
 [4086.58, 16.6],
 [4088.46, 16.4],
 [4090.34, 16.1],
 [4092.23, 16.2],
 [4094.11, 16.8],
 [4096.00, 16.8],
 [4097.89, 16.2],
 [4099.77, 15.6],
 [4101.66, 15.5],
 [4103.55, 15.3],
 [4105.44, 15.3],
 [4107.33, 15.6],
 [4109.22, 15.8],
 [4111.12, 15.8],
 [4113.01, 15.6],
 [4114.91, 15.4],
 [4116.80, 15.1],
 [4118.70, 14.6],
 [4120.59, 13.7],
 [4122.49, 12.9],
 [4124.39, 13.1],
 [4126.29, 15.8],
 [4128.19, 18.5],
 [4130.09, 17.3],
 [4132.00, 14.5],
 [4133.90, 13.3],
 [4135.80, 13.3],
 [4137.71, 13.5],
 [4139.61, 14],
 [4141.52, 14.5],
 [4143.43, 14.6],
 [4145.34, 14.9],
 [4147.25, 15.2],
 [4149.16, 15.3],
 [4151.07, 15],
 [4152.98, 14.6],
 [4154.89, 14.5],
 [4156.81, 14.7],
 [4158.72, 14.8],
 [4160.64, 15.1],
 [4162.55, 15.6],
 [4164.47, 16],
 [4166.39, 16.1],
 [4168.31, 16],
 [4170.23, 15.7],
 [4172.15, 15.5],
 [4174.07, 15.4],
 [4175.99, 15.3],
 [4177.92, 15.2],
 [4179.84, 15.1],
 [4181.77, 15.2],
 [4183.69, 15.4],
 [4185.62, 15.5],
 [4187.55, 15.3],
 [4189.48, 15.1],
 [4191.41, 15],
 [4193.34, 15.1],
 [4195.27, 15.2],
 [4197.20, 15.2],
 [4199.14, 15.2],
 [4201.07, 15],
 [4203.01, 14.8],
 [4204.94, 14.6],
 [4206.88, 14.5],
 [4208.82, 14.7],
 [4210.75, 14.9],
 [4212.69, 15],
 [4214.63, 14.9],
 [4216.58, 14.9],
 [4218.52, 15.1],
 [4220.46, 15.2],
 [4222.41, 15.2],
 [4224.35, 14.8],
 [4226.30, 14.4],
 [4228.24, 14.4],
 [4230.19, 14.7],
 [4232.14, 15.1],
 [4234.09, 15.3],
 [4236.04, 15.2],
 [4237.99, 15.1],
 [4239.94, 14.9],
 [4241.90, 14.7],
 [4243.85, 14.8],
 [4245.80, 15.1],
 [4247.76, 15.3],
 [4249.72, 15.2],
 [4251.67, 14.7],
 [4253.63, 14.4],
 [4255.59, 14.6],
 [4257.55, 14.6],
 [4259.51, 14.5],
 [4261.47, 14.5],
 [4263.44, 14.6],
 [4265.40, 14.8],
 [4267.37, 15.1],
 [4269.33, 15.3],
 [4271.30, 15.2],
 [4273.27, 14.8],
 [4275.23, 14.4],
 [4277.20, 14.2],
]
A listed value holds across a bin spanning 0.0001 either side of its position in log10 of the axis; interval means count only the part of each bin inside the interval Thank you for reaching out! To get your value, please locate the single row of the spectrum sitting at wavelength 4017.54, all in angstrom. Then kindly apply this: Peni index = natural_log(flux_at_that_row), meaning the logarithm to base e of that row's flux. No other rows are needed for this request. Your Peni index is 2.83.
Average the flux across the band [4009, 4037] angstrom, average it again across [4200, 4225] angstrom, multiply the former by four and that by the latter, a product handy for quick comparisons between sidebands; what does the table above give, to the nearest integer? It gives 972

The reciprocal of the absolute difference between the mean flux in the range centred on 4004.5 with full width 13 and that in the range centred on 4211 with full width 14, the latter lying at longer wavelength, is 2.5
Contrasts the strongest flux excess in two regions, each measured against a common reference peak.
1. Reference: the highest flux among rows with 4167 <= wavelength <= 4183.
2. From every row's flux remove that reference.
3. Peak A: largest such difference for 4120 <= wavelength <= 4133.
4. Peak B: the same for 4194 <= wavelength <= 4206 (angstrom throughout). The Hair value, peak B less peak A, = -3.3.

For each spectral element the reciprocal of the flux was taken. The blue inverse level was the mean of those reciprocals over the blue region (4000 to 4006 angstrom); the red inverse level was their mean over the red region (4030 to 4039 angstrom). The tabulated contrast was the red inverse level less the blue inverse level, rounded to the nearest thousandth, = -0.012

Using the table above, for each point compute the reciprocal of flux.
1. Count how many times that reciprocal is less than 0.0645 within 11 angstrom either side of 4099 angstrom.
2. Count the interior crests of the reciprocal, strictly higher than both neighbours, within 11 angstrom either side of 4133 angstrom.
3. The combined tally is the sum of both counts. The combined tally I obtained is 9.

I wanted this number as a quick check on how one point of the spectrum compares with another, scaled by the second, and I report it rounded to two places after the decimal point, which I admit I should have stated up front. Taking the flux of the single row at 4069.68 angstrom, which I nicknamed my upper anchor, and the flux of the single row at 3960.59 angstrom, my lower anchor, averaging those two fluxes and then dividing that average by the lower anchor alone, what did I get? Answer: 1.08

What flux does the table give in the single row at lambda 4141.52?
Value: 14.5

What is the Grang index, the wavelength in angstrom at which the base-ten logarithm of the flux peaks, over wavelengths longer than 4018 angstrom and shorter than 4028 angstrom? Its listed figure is 4019.39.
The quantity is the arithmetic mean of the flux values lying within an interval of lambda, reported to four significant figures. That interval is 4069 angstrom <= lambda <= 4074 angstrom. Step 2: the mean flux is 16.10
